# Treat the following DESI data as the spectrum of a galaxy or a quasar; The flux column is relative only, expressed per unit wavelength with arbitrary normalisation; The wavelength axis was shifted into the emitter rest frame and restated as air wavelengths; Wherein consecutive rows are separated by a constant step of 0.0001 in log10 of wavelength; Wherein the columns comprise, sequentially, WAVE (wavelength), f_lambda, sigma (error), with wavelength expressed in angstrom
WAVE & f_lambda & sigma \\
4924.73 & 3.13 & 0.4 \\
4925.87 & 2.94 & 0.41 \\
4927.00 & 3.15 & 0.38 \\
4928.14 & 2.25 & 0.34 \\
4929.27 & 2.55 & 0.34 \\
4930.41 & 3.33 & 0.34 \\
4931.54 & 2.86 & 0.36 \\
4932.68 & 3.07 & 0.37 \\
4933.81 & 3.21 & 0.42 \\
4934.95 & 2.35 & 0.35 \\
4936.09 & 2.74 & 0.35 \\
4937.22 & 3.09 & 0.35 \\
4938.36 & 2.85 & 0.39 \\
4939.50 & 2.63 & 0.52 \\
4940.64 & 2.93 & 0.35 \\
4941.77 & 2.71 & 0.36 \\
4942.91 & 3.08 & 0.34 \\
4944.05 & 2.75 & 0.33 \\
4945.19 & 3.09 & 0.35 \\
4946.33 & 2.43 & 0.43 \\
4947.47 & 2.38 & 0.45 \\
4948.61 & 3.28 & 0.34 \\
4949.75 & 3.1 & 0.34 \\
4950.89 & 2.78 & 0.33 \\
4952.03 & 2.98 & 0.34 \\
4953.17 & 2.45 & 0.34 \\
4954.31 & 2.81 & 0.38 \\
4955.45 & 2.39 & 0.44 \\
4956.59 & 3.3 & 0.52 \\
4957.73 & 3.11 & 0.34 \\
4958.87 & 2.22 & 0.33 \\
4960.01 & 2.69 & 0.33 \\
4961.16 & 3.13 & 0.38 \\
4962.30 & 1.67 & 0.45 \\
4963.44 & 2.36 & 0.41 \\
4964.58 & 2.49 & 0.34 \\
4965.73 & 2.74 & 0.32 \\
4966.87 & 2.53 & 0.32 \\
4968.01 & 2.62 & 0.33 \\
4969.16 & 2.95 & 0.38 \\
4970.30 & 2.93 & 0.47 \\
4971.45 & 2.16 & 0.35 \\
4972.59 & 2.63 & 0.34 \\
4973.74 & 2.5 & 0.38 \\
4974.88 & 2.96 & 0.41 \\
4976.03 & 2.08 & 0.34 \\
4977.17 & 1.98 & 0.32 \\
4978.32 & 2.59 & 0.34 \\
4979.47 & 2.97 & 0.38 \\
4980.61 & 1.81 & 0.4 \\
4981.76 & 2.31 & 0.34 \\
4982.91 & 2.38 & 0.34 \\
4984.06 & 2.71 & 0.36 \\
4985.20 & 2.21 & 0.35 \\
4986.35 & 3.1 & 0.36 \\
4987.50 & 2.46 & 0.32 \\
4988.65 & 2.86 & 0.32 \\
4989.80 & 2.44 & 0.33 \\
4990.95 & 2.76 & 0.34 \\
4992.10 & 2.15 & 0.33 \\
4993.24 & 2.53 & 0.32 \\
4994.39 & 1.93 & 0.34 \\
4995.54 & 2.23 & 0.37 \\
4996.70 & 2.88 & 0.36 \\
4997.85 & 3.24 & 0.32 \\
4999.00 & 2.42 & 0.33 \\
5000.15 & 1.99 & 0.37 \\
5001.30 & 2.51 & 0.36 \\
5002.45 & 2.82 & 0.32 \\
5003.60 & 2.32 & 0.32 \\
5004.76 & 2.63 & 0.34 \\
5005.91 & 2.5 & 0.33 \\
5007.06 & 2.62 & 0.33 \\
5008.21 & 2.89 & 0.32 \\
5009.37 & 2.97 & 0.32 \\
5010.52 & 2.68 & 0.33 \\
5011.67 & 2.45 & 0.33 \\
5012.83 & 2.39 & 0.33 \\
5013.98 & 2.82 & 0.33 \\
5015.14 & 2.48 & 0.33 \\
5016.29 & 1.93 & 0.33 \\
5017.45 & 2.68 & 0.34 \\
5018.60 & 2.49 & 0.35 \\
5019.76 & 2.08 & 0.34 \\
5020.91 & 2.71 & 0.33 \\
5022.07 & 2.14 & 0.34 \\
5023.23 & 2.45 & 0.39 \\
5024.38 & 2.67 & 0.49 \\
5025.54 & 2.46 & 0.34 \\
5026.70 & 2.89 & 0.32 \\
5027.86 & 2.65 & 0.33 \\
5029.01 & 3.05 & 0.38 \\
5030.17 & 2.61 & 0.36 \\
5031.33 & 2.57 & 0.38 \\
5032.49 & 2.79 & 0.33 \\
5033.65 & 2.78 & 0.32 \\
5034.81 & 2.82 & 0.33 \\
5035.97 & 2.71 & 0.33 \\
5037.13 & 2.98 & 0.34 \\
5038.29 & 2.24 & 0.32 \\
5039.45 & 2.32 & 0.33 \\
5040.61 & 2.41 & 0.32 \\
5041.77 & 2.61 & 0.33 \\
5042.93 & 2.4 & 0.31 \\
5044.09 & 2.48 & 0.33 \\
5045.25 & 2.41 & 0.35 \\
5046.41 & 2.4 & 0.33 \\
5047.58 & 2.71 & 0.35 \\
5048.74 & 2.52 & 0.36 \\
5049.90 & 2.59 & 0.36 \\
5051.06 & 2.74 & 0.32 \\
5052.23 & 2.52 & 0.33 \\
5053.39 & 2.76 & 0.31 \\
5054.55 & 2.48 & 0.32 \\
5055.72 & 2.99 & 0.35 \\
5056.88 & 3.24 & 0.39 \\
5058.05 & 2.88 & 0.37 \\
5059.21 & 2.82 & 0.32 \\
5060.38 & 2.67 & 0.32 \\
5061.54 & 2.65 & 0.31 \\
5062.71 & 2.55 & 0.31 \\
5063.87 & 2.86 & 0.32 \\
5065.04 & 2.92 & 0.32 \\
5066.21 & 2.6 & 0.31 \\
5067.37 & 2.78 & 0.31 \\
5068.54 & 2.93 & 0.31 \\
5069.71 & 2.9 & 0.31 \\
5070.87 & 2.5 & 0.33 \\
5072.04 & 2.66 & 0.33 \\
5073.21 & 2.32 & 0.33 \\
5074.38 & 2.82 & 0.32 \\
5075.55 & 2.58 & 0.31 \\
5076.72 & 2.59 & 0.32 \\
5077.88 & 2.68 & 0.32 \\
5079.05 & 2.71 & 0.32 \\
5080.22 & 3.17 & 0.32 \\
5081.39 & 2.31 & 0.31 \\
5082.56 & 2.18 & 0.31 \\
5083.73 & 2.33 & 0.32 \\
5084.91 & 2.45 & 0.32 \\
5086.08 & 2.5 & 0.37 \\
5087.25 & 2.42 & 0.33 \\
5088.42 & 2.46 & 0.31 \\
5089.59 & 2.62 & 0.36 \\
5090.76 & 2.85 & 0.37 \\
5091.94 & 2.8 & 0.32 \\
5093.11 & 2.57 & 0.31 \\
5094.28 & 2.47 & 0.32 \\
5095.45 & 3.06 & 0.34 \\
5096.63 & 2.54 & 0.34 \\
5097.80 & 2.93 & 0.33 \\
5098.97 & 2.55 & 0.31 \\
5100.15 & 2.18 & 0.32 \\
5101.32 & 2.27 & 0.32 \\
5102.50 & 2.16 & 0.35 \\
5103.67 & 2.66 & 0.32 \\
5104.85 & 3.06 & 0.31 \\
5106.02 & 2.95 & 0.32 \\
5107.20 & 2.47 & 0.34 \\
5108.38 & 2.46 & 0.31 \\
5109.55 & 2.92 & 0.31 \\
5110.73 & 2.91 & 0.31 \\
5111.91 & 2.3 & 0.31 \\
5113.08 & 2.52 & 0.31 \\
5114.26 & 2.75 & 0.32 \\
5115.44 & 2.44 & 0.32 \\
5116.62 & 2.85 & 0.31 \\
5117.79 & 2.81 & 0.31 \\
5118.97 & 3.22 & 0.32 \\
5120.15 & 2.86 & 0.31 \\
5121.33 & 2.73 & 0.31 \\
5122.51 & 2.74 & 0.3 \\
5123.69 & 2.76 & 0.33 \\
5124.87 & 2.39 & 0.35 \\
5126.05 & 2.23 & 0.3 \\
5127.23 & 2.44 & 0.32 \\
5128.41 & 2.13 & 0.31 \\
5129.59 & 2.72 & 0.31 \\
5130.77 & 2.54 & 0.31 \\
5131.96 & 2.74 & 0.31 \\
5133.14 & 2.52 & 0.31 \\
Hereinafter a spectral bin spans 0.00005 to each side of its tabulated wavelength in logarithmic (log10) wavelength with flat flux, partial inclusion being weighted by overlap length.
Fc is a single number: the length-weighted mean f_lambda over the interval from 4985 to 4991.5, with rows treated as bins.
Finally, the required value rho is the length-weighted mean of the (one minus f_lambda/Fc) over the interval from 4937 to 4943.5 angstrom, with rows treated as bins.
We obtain -0.08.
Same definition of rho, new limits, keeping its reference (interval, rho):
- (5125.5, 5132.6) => 0.07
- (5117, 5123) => -0.08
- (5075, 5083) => 0.02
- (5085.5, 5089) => 0.08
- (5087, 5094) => 0.01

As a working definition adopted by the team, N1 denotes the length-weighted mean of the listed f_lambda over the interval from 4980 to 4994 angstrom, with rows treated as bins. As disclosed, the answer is 2.47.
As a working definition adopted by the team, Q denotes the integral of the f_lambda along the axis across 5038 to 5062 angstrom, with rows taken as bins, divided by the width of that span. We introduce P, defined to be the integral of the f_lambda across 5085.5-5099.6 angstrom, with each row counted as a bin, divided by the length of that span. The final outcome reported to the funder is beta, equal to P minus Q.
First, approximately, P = 2.65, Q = 2.62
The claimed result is 0.0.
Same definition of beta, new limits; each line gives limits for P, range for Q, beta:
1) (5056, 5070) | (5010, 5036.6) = 0.2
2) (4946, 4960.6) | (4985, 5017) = 0.2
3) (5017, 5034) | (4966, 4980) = 0.0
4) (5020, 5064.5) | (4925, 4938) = -0.2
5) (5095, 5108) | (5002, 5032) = 0.0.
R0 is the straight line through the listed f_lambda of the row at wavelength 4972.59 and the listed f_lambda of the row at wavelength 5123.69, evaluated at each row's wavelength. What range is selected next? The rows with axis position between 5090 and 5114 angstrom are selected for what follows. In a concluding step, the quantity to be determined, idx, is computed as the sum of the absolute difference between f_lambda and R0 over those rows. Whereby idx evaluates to 5.3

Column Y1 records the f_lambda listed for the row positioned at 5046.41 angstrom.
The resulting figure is 2.4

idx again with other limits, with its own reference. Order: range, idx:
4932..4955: 6.2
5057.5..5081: 3.0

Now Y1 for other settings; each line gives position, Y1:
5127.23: 2.44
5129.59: 2.72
